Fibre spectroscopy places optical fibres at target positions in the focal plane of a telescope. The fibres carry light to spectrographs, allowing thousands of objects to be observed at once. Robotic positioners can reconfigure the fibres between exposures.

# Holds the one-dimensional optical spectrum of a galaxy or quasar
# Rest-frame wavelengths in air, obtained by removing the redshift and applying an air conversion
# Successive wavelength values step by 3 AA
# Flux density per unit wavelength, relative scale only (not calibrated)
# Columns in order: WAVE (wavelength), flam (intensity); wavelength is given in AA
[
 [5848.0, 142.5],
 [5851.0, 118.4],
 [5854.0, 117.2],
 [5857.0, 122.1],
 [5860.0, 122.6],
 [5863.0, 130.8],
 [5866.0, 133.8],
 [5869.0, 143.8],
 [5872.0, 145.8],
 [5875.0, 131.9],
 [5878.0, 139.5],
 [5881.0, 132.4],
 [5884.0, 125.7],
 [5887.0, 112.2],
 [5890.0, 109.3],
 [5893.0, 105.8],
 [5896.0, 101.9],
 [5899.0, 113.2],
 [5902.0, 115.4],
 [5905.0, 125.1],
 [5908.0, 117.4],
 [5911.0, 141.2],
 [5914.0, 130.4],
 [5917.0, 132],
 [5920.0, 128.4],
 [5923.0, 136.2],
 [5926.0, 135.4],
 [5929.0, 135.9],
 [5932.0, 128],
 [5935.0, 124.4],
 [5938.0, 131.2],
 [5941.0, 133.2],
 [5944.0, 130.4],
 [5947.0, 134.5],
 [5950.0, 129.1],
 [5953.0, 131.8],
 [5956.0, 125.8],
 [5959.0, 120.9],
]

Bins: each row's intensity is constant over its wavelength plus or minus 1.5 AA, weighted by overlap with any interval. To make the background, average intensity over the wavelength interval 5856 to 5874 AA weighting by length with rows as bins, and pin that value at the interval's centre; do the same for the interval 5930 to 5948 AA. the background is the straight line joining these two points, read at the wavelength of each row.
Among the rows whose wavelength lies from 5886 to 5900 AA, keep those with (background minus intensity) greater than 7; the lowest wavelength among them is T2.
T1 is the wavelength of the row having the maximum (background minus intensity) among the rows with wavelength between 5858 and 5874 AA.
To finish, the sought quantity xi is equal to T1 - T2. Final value -27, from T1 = 5860.0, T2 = 5887.0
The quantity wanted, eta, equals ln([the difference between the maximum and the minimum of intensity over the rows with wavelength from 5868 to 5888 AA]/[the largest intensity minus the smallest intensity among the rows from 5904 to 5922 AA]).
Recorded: 0.34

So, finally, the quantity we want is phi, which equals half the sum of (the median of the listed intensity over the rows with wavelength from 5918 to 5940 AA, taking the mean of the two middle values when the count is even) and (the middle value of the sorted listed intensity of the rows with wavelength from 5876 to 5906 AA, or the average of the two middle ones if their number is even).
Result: 123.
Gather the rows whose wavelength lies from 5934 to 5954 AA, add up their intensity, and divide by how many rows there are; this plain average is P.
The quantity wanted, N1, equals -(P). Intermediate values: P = 131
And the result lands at -131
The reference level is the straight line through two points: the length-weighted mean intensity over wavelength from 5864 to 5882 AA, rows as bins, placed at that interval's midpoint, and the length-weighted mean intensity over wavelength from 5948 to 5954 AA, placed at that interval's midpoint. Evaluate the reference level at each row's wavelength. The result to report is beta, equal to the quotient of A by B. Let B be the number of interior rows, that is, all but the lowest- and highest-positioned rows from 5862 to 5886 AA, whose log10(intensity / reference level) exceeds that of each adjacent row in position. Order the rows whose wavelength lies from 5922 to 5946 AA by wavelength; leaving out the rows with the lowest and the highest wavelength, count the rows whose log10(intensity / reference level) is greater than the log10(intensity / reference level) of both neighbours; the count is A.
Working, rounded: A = 2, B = 2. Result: 1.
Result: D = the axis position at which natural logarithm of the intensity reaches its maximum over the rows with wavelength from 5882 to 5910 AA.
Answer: 5884.0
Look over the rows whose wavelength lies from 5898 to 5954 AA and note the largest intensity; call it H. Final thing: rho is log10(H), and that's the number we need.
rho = 2.15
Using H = 141.2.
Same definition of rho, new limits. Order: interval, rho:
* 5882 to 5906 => 2.10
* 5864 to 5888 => 2.16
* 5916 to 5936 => 2.13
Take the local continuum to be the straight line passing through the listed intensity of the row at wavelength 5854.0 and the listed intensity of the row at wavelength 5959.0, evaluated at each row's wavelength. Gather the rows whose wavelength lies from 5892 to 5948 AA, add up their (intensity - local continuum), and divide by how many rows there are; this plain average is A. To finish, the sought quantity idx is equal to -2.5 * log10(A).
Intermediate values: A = 7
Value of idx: -2.1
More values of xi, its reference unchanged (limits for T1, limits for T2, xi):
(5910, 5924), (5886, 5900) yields 33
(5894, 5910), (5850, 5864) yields 45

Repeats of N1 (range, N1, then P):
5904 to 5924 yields -130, 130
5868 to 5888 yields -133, 133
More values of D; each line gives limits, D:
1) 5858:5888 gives 5872.0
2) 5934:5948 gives 5947.0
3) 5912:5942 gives 5923.0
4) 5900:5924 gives 5911.0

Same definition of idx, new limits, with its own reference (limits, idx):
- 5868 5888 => -2.9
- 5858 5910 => -1.9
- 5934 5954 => -2.5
